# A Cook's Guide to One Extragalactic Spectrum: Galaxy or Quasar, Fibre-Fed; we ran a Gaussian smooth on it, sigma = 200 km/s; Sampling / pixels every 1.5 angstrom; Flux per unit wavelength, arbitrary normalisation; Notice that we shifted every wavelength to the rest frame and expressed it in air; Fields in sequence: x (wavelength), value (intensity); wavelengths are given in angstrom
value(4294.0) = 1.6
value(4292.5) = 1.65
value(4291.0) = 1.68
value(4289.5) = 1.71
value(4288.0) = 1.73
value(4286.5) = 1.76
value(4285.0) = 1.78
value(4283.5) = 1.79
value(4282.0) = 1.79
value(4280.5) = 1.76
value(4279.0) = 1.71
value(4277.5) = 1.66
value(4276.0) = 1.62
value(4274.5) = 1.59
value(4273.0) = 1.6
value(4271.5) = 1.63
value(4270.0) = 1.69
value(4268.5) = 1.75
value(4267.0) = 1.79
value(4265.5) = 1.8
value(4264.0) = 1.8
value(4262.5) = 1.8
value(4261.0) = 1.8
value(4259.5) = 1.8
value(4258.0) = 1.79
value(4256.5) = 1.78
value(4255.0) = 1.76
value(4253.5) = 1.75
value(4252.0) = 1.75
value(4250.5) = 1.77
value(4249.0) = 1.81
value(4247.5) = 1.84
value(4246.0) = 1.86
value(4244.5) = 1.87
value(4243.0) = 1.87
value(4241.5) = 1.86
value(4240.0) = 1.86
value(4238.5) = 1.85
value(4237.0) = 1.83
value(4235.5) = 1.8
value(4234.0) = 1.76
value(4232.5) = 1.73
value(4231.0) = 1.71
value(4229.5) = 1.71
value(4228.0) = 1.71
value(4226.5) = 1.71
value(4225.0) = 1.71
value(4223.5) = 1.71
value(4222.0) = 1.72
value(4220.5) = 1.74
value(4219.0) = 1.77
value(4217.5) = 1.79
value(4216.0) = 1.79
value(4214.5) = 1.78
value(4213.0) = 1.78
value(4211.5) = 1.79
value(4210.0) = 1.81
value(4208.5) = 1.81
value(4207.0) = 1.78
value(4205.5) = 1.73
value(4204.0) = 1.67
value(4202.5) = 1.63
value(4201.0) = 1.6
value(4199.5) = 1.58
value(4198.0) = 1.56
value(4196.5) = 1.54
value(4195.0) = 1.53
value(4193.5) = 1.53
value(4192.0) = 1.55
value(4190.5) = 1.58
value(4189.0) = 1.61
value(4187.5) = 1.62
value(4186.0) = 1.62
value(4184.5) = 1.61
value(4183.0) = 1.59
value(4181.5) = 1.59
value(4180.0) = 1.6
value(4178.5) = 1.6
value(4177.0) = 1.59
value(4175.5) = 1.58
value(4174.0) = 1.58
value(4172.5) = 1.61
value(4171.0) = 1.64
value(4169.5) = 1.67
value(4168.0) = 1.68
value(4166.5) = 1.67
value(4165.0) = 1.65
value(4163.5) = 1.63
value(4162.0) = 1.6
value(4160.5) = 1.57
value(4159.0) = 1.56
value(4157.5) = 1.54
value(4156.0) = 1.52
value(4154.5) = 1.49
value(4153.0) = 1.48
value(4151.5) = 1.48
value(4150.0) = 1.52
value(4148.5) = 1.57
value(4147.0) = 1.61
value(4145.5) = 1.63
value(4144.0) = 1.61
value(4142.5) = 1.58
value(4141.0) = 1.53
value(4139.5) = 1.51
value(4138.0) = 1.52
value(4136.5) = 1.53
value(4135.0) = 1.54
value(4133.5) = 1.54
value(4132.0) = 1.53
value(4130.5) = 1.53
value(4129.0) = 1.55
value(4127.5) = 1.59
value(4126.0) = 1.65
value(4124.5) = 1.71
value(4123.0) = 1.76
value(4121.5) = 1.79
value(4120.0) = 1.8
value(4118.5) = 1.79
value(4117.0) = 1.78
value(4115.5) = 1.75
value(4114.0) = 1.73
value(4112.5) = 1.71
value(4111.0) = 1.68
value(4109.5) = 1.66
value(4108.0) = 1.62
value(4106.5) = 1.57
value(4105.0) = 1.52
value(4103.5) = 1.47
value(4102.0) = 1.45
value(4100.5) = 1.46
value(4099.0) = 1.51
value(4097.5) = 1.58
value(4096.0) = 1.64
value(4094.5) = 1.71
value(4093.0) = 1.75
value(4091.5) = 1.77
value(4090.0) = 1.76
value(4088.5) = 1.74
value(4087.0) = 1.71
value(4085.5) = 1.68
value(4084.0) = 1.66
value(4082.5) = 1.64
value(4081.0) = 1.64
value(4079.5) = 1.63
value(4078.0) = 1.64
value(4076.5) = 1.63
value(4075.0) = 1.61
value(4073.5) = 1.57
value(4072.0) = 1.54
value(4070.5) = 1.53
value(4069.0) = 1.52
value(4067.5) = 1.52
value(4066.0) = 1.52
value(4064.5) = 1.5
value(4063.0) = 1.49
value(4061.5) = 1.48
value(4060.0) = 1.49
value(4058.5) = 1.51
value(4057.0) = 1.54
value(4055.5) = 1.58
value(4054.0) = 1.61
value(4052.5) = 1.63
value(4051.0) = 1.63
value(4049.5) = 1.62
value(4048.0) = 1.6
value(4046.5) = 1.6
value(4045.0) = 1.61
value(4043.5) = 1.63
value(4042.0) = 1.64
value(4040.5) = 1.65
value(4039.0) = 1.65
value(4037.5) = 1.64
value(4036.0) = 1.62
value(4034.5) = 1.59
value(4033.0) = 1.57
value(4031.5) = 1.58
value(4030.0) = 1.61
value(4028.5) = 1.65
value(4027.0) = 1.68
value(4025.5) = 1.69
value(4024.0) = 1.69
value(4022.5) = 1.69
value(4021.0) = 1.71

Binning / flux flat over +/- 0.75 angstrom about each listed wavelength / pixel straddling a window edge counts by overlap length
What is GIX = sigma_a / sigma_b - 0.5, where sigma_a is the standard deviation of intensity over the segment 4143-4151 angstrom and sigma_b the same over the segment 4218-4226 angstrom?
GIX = 1.2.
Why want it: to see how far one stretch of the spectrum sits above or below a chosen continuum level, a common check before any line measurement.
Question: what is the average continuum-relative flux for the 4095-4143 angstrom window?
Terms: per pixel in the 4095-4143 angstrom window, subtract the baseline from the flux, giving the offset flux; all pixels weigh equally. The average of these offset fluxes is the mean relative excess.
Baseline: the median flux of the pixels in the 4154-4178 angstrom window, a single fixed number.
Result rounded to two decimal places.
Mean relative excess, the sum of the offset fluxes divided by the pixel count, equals 0.02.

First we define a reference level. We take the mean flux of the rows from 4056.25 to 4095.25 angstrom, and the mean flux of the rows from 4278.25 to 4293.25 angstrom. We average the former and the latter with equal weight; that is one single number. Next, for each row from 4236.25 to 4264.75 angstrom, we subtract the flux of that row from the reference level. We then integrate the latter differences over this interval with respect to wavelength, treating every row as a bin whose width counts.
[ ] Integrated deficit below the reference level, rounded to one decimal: -4.0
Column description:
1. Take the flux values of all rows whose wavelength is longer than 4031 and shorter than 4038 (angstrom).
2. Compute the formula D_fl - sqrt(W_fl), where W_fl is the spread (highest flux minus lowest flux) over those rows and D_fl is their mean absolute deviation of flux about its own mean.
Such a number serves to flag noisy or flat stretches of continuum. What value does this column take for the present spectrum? -0.24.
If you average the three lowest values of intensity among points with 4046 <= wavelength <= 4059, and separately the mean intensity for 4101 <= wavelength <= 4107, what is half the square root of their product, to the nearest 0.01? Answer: 0.76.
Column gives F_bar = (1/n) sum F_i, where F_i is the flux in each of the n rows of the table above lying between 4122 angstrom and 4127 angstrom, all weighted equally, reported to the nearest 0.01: 1.71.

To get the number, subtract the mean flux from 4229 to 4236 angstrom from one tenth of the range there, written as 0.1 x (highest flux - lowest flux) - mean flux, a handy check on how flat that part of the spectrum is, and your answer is -1.73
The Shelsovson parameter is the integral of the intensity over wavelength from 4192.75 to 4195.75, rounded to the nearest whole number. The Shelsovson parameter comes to 5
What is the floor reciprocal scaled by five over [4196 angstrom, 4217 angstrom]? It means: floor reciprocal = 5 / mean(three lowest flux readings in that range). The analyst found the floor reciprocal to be 3.21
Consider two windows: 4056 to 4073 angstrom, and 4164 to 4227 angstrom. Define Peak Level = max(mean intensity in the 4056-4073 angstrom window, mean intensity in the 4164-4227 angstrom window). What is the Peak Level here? 1.66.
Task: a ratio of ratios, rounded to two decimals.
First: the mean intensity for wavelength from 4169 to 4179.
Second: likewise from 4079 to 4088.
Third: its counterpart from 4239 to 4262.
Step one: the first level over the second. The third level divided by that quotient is 1.87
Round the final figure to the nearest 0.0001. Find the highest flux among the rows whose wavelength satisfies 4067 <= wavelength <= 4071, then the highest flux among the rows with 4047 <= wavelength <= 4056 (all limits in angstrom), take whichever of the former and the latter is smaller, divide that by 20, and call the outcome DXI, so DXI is 0.0765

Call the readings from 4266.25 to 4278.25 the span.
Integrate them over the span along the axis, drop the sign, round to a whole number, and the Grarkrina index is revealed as 20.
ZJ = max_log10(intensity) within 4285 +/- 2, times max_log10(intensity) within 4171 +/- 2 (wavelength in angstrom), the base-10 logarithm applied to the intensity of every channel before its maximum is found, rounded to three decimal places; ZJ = 0.056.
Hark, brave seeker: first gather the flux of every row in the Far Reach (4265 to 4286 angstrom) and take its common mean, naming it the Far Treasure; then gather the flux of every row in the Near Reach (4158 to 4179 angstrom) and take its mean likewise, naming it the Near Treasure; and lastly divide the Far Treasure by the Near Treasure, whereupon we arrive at 1.06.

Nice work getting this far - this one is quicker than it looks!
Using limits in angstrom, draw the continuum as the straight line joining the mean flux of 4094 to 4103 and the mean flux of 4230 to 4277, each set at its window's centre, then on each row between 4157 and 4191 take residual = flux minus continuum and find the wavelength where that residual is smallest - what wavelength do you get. 4190.5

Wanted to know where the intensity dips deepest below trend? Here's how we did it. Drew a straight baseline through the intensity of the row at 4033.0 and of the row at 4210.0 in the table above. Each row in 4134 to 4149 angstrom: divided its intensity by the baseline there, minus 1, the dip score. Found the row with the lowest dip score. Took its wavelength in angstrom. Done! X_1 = 4139.5 angstrom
